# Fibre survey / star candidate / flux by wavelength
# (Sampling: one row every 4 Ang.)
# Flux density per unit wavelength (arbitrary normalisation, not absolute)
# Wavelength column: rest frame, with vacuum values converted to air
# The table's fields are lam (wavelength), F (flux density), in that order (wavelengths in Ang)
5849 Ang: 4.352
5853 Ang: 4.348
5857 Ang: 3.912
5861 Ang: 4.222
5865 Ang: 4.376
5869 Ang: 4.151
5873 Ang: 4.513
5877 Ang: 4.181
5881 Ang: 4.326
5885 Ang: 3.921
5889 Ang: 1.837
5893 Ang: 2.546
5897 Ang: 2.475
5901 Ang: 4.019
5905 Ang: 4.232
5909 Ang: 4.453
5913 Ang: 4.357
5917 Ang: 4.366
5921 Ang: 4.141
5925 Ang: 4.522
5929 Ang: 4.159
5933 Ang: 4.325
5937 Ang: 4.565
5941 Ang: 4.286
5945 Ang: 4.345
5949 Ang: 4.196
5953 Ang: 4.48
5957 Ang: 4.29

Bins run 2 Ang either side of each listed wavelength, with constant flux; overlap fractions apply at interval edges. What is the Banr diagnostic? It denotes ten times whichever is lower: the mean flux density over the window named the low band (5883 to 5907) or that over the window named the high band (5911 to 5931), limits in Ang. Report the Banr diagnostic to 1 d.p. 31.7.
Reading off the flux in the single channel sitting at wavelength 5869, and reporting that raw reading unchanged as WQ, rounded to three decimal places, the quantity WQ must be 4.151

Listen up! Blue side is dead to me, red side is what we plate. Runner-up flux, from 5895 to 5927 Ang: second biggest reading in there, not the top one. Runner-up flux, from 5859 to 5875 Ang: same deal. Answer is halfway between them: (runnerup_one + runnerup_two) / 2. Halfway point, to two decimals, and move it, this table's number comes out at 4.41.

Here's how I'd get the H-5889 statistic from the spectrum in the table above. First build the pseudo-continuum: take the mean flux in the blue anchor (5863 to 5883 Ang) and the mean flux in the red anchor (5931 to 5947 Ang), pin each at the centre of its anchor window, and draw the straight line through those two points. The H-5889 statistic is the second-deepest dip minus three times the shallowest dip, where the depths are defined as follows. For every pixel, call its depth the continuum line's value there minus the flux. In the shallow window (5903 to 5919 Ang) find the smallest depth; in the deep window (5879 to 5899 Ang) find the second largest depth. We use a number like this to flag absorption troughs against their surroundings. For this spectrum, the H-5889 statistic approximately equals 2.2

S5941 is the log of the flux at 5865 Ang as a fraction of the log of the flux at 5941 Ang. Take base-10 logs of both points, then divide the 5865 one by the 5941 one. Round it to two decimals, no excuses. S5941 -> 1.01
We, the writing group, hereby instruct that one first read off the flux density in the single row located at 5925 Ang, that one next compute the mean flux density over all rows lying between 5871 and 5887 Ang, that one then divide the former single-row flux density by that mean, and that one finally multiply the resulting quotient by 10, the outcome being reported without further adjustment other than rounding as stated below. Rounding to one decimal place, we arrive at 10.7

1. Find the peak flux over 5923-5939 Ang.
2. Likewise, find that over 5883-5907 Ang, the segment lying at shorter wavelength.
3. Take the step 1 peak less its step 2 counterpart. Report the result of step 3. 0.33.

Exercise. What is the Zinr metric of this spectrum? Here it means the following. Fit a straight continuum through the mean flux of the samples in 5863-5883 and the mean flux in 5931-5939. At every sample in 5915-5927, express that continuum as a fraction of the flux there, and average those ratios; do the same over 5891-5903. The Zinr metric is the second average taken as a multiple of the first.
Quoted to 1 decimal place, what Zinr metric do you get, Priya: 1.5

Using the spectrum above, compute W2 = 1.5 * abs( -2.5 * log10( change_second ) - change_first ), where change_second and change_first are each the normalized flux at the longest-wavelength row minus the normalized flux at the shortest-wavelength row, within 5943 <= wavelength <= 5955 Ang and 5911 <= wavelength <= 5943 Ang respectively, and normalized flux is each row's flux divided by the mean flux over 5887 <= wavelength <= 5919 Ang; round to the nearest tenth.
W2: 5.3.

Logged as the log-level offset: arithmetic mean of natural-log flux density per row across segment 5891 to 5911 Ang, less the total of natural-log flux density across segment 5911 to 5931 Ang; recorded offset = -6.1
